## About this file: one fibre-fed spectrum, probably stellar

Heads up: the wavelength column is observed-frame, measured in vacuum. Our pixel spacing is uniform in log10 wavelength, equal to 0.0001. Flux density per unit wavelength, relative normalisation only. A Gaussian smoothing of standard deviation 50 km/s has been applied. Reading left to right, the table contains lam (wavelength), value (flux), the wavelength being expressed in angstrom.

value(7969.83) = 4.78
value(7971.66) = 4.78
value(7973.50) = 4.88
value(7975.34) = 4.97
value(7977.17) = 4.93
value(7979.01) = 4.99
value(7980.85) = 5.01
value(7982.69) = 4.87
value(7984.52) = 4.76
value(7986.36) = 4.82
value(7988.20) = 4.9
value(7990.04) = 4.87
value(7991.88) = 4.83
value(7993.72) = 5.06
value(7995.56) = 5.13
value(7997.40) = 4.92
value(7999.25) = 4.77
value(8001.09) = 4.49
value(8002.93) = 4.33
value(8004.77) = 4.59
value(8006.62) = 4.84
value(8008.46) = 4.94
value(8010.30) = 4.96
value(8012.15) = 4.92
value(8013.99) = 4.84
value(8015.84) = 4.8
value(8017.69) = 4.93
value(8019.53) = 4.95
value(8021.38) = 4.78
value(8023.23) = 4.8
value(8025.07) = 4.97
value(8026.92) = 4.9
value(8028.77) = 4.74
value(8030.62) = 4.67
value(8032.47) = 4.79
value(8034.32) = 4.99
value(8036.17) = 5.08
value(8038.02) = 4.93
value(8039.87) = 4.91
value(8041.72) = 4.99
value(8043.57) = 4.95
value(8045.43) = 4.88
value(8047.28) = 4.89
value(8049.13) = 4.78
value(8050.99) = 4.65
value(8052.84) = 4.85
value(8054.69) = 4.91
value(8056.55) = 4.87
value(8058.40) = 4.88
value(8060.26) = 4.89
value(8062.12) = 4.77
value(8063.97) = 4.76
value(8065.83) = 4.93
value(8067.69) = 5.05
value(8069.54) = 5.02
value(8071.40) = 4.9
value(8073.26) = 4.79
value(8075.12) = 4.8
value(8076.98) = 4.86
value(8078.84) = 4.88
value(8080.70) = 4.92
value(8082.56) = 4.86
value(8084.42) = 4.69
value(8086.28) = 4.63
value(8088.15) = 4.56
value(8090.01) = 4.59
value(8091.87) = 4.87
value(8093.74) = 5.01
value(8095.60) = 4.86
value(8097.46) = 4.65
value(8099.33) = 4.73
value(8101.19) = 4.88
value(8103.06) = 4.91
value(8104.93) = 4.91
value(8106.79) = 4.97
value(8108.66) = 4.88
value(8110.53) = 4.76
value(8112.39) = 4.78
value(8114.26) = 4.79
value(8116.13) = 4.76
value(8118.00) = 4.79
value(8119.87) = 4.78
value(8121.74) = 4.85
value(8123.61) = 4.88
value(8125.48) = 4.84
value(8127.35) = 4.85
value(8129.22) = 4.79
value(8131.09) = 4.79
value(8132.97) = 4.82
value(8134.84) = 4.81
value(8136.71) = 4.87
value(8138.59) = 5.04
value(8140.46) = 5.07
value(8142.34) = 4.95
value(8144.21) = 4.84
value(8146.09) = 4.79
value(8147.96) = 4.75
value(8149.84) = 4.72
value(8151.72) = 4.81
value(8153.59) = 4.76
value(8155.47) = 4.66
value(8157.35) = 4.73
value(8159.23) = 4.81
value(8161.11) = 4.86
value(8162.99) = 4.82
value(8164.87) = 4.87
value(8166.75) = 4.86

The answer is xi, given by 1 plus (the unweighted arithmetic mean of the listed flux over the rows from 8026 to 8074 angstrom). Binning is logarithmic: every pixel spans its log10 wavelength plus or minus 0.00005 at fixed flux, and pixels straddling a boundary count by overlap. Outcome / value 5.88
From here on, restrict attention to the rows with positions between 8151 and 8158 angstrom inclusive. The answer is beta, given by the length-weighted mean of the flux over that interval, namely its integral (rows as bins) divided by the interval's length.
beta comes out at 4.74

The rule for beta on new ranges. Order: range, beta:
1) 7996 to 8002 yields 4.76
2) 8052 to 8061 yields 4.88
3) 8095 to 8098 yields 4.76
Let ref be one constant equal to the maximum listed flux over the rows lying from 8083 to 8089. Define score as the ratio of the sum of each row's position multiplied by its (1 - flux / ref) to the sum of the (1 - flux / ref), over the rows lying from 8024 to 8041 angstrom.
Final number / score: 8033.4 angstrom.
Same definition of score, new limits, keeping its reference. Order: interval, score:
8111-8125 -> 8119.0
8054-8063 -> 8057.8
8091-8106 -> 8098.3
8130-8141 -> 8137.4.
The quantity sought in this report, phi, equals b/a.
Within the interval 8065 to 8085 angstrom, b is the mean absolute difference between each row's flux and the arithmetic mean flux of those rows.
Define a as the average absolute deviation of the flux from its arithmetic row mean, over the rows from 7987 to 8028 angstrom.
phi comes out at 0.61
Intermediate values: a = 0.12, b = 0.075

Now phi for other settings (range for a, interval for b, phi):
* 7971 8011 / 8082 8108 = 1.02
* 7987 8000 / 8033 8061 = 0.67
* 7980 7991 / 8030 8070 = 1.53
